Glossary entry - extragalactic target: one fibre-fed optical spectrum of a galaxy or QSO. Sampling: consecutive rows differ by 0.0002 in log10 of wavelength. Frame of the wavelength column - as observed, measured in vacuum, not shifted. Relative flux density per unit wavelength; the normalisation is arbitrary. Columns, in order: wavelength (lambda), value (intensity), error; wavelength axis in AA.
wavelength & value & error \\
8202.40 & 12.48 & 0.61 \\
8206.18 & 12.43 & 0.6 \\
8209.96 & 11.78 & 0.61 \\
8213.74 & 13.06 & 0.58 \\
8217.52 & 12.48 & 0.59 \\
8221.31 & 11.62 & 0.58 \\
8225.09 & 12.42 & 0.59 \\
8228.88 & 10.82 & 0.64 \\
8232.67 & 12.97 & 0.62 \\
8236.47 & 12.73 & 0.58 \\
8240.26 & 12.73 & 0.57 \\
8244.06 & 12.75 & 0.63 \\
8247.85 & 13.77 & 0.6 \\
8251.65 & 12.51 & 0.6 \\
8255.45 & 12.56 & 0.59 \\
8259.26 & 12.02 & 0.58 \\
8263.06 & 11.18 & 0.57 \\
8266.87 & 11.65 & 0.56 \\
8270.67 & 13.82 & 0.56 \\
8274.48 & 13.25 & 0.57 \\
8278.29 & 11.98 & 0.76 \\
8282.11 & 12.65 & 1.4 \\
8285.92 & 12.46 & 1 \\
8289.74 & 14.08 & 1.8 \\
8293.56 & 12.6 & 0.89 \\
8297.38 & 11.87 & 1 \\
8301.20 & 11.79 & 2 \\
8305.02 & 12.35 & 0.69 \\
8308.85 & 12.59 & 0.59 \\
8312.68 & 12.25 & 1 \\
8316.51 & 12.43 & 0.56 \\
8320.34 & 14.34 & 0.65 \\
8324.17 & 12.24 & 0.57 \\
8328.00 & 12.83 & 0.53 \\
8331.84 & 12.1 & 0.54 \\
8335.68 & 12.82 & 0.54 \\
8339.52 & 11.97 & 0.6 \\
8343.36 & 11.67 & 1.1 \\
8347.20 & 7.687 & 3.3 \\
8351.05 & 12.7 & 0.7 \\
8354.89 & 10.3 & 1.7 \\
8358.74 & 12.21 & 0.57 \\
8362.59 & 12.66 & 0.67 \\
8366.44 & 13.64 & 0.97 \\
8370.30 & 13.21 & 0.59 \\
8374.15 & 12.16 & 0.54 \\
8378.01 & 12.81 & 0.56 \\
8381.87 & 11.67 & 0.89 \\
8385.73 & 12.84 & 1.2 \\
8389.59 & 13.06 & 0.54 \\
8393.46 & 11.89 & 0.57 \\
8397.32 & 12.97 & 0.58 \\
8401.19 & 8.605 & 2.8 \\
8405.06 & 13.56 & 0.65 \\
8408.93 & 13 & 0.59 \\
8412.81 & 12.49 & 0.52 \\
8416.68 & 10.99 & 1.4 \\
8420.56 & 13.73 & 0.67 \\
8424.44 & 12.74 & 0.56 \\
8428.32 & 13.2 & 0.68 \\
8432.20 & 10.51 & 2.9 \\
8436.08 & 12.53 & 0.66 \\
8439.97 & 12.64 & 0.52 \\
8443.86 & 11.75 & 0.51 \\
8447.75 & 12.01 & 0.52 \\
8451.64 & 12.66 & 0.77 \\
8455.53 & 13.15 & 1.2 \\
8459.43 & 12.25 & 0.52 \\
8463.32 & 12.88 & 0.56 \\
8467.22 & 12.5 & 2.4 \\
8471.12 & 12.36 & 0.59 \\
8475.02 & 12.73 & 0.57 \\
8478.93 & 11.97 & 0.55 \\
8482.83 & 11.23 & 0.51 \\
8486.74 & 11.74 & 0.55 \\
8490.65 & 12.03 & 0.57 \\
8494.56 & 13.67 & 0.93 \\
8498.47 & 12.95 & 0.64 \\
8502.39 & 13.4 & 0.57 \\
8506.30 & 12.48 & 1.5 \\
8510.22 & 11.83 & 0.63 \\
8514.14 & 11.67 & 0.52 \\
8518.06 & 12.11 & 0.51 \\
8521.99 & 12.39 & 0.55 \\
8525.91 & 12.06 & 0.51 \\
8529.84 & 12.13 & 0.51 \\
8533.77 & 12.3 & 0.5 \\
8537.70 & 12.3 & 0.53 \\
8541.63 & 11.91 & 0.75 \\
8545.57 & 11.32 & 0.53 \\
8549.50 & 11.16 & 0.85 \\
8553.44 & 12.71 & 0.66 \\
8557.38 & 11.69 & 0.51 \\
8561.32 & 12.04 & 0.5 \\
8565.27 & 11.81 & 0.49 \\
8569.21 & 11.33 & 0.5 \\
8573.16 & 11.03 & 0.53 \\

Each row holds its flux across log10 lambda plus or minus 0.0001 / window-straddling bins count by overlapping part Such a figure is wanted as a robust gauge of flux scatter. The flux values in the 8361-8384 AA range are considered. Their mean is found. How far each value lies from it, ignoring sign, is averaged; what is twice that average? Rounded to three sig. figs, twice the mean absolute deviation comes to 1.06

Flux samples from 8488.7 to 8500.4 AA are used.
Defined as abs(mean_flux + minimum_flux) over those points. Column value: 24.9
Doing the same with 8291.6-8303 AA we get 23.9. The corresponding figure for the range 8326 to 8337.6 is 24.7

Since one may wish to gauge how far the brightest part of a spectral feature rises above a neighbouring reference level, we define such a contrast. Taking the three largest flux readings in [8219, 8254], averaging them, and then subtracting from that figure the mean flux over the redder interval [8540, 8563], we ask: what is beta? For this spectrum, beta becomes 1.36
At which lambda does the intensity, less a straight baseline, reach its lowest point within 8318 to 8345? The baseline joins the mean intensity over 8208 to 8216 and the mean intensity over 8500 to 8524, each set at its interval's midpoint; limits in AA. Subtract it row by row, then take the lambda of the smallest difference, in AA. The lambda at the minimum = 8343.36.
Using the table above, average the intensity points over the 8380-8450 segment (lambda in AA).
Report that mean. 12.23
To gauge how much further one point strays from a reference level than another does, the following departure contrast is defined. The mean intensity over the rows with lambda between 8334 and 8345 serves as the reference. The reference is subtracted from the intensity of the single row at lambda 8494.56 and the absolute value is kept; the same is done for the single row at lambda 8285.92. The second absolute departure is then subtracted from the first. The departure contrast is 1.2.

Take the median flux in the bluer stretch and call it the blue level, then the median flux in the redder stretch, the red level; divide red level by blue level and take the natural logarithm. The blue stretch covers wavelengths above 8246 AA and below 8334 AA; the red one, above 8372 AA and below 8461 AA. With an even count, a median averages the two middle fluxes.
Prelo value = 0.014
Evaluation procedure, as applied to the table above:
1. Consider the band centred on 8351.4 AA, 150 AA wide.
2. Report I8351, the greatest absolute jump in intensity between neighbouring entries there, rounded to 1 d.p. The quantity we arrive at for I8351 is 5.0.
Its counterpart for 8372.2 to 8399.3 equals 1.2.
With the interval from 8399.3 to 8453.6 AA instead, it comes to 5.0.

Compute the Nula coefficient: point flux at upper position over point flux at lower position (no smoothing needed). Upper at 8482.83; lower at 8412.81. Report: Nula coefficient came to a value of 0.90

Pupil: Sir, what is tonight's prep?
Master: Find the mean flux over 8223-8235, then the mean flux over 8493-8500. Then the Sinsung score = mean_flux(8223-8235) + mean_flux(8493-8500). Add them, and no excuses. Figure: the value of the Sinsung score 25.4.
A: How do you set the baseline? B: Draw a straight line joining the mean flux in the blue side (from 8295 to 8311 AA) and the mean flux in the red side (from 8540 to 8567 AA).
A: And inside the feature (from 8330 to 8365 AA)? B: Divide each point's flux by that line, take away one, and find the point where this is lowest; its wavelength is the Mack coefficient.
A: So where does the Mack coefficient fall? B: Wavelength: 8347.20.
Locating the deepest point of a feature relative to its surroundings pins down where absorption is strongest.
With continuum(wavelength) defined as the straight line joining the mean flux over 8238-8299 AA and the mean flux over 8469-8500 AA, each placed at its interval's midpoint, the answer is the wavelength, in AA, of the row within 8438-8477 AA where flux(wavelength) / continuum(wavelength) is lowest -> 8443.86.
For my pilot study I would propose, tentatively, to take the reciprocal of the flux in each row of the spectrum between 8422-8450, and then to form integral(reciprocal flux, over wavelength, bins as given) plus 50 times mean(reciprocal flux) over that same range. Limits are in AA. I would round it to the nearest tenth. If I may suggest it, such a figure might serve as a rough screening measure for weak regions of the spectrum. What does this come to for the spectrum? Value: 6.4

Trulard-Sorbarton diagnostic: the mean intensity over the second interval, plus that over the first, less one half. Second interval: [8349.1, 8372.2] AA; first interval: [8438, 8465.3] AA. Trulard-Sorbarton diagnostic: 24.4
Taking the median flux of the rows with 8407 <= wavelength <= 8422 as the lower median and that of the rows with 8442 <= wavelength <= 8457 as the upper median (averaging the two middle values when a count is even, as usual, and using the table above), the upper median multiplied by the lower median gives 157.2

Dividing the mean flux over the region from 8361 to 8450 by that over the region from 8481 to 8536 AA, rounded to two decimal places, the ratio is 1.01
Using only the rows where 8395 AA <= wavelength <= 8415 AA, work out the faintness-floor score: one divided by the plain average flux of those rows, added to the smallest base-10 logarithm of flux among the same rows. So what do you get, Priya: 1.017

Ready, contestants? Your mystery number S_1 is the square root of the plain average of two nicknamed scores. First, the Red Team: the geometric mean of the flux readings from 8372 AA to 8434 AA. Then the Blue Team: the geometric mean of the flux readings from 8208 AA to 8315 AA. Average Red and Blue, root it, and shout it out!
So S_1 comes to 3.51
